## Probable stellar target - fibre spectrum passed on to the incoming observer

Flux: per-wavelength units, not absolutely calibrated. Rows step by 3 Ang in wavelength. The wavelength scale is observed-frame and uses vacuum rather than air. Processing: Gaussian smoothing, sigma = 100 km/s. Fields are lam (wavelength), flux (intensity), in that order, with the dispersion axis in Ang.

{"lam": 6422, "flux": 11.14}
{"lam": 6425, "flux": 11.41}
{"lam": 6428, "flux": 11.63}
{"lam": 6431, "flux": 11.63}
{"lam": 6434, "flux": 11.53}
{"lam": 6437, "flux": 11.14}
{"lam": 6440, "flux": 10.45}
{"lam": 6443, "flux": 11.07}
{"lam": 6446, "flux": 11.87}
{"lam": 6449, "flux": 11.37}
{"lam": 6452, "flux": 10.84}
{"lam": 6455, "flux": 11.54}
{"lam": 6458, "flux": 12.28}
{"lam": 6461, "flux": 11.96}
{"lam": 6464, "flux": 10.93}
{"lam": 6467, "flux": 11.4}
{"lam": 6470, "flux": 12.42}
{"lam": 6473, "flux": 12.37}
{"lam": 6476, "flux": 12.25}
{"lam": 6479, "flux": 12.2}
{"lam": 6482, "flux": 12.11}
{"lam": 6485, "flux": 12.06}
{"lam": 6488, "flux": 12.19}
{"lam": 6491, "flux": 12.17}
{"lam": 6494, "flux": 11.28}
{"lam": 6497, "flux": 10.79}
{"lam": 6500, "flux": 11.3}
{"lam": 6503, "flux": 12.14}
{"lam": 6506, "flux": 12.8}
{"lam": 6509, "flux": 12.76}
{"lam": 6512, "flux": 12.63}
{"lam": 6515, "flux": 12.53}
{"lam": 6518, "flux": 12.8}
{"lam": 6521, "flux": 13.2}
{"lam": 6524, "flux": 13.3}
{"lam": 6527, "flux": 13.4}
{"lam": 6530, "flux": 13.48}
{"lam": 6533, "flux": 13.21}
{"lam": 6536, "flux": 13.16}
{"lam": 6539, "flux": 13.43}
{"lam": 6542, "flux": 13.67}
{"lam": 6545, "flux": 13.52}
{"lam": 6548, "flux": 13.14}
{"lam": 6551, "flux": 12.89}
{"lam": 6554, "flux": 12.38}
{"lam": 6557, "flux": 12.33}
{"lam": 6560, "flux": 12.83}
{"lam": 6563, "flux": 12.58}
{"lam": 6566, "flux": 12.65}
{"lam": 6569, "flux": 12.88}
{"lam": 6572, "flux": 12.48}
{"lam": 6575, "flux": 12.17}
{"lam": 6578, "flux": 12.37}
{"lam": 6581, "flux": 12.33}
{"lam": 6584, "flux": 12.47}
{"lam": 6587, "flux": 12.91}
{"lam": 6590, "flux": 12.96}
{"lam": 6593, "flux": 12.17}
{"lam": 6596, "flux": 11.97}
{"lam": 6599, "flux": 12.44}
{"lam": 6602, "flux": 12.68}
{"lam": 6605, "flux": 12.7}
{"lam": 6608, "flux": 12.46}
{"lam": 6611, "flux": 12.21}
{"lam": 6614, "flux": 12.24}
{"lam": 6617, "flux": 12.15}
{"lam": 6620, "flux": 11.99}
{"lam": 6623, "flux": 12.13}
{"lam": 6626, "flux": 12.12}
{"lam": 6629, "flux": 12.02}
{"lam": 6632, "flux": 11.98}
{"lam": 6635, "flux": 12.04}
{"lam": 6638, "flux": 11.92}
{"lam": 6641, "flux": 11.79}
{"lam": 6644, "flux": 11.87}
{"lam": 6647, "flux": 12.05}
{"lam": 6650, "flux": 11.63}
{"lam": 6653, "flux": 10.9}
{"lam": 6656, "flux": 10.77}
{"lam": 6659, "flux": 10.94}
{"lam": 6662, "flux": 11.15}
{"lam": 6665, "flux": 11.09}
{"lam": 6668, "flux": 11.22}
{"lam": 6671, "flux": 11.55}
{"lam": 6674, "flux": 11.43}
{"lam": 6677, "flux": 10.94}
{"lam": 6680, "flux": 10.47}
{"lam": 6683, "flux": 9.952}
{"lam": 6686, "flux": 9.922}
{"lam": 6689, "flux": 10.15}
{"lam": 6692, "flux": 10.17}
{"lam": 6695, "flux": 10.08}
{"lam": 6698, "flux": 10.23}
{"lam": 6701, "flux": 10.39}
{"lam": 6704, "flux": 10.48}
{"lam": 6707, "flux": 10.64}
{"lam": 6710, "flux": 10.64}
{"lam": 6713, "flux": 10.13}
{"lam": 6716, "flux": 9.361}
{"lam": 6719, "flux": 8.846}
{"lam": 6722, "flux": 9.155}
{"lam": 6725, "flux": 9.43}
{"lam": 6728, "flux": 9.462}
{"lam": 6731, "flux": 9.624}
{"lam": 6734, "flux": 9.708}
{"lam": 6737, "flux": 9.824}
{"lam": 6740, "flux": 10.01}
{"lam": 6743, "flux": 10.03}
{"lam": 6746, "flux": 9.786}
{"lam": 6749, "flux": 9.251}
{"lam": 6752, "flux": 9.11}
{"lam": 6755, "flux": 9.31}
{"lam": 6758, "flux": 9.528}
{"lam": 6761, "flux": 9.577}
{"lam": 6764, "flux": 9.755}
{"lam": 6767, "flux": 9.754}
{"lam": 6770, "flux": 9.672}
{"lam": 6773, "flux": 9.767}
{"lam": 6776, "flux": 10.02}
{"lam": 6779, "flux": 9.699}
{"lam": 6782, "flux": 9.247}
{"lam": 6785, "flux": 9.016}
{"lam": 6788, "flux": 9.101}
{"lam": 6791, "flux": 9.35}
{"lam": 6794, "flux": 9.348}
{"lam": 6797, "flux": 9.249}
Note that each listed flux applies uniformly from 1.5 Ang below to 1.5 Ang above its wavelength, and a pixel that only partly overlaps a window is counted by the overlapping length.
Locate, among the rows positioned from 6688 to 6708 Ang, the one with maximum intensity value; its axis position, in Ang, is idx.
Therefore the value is 6707 Ang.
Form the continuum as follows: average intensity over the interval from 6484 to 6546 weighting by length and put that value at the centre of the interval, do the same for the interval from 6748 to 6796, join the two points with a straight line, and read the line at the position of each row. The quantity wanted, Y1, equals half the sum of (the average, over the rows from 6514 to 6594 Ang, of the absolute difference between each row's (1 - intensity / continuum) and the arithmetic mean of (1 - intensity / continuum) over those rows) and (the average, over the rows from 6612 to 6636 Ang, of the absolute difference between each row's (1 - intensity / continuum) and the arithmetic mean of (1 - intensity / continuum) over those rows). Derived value 0.0136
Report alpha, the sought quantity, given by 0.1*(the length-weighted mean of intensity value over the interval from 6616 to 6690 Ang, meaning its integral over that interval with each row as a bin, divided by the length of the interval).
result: 1.14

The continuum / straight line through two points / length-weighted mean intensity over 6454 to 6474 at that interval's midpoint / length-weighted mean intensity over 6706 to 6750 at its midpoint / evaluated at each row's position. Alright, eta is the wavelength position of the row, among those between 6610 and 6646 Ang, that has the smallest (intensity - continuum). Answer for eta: 6641 Ang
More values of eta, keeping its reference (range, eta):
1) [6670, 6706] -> 6686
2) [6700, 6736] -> 6719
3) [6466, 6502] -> 6497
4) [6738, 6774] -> 6752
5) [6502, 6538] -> 6503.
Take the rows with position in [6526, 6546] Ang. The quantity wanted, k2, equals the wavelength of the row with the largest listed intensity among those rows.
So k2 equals 6542 Ang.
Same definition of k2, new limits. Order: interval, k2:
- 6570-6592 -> 6590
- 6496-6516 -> 6506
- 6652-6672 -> 6671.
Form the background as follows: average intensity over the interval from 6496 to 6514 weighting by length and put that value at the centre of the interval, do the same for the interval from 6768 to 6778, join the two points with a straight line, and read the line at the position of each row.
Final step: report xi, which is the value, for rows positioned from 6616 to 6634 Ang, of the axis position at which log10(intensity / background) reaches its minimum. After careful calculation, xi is 6620 Ang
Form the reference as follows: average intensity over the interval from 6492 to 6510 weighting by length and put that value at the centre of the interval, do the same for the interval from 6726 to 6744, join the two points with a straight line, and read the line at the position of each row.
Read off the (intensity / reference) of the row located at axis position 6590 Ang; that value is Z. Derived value 1.17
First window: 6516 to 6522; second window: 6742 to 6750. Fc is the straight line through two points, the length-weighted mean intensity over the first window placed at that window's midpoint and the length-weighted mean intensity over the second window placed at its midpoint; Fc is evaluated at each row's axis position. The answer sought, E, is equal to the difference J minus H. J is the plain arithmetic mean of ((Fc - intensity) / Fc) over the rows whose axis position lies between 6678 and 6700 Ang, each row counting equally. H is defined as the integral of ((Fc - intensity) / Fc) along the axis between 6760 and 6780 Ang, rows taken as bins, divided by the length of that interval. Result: 0.08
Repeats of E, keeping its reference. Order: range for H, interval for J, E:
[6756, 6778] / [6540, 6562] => 0.00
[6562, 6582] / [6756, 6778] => -0.01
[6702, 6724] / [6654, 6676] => -0.06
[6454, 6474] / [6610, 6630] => -0.19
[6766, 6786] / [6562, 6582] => 0.01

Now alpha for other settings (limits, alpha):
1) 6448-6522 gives 1.20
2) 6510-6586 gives 1.29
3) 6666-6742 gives 1.02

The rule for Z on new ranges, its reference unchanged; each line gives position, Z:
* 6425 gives 0.91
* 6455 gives 0.94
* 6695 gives 1.00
